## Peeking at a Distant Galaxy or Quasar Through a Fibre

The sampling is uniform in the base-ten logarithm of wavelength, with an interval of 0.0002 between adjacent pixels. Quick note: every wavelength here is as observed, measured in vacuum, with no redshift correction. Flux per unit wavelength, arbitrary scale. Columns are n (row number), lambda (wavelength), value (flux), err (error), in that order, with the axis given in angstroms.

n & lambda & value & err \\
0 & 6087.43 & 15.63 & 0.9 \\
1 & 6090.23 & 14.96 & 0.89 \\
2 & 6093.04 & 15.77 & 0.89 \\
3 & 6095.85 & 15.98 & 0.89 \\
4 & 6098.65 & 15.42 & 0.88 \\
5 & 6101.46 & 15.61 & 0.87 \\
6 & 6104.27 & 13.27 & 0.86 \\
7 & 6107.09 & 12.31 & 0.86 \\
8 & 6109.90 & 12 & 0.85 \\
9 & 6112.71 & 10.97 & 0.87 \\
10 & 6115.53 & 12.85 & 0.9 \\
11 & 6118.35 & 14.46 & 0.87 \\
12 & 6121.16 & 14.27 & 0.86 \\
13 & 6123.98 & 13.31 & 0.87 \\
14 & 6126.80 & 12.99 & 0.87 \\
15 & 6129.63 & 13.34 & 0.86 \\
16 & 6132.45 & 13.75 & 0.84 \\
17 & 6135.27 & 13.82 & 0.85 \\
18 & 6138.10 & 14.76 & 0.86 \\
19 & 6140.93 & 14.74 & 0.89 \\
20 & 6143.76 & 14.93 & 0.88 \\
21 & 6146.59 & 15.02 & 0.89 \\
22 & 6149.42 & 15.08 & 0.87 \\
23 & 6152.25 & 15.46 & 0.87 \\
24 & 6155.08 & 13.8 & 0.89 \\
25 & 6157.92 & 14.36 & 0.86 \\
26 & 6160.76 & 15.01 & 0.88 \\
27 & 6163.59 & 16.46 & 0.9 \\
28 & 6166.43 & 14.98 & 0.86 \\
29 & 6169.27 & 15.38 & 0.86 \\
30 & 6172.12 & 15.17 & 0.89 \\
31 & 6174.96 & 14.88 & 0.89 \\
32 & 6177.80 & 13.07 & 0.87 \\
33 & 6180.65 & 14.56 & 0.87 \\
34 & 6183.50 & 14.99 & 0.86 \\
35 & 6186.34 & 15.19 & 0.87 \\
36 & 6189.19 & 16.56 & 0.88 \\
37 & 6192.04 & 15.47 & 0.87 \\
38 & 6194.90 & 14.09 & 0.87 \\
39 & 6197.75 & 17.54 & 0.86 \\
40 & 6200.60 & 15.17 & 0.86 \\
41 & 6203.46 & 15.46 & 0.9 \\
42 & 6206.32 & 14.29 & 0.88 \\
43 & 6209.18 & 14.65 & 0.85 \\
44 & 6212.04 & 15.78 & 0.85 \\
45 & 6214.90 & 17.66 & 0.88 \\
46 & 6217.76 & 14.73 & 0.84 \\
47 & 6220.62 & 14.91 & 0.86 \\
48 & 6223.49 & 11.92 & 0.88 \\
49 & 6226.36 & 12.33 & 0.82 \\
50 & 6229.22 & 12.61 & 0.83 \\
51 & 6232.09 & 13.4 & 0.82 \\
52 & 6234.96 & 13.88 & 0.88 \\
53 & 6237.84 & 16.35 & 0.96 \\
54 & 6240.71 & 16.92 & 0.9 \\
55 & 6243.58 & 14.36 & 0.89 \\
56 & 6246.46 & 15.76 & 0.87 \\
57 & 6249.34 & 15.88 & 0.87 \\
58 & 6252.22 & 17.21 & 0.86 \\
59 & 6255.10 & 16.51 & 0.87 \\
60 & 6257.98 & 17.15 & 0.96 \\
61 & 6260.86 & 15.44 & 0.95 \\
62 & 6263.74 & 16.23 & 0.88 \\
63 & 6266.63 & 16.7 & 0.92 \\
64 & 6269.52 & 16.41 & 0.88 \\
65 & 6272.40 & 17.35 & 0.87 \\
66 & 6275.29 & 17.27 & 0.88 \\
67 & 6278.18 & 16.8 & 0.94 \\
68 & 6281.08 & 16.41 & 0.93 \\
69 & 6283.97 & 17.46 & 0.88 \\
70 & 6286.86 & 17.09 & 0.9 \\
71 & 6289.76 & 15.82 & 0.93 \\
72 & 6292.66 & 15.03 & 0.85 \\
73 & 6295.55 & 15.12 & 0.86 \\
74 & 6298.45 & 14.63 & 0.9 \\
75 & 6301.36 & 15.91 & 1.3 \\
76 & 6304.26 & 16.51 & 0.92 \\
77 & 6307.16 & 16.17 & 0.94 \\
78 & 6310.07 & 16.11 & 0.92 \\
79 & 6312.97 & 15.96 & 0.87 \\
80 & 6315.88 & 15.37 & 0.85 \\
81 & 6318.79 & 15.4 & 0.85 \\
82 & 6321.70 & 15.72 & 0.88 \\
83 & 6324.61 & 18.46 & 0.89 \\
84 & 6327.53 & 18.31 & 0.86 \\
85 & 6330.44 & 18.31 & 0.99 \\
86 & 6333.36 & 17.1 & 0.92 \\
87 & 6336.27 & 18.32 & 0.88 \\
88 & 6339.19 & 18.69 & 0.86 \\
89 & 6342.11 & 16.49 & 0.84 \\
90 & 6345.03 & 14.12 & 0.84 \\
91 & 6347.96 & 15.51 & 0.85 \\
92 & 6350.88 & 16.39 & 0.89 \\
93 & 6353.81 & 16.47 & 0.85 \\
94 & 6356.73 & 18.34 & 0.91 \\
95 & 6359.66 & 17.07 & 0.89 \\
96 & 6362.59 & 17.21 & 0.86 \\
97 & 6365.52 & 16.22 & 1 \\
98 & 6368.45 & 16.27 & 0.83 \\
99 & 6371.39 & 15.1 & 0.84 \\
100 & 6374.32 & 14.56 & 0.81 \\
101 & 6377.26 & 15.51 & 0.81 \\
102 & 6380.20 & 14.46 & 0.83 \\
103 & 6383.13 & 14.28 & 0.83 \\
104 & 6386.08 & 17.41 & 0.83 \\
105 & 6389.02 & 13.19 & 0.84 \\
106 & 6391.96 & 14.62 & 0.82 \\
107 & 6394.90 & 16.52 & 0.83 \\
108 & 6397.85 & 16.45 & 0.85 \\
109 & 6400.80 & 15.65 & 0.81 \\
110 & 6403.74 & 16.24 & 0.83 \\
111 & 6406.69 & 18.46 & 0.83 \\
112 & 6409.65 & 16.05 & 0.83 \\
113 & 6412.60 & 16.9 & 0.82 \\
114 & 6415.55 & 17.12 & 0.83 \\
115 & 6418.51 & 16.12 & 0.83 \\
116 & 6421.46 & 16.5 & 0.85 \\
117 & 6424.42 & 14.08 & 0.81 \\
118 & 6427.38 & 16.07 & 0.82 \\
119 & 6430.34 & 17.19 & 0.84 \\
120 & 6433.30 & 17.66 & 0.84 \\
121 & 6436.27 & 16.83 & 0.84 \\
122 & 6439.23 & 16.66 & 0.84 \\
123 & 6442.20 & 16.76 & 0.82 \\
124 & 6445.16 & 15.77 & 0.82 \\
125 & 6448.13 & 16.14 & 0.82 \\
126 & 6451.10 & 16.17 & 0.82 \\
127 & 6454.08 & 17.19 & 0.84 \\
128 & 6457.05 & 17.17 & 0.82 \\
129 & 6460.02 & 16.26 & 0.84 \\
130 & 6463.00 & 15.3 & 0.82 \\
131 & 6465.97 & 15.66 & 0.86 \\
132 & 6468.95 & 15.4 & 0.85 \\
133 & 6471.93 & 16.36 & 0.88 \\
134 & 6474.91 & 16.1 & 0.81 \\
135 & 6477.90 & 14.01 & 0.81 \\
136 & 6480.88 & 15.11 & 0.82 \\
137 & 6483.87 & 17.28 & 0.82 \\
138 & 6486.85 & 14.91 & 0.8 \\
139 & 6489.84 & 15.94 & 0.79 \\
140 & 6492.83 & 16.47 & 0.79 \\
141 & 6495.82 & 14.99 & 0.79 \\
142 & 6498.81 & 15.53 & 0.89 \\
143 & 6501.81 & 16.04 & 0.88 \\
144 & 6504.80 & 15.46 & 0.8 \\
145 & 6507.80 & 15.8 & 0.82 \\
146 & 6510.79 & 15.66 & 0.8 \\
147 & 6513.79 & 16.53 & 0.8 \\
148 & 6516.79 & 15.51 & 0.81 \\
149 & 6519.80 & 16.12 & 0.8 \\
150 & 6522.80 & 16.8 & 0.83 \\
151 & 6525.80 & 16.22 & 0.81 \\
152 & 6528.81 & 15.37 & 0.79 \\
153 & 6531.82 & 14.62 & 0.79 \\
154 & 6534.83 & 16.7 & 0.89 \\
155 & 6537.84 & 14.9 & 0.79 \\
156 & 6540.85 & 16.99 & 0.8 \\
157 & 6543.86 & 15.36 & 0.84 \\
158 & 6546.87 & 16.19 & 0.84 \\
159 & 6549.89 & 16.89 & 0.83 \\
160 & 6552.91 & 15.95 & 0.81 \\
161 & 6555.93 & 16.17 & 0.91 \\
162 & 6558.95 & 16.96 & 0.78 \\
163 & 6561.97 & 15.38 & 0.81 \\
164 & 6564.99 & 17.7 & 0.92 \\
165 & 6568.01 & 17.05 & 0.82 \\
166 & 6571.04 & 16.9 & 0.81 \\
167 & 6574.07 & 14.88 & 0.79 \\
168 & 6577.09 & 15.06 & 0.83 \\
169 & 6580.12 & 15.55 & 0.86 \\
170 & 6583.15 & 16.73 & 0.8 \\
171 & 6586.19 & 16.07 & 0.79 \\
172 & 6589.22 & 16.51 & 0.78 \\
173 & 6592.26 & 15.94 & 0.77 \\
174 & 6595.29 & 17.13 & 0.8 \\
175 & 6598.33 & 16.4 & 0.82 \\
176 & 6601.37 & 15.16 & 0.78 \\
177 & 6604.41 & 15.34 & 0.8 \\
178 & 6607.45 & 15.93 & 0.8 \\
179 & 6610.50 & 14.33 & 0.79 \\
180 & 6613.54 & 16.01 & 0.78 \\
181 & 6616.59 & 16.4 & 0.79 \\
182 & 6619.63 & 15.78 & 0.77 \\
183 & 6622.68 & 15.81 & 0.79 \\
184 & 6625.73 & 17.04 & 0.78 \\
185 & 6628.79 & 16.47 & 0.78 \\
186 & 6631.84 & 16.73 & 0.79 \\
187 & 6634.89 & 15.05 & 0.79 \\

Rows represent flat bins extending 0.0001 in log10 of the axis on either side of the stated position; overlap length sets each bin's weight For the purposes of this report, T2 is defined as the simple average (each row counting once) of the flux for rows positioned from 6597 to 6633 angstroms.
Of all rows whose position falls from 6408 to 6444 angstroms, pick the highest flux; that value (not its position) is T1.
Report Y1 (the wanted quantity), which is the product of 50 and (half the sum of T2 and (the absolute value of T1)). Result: 840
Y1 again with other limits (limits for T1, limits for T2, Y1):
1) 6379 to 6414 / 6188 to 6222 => 850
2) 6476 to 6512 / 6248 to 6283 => 847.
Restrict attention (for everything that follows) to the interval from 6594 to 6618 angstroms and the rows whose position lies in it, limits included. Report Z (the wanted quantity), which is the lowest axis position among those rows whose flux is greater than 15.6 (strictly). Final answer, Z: 6595.29 angstroms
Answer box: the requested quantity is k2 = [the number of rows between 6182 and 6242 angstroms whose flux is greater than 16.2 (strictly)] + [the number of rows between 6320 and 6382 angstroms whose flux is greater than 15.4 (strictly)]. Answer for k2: 22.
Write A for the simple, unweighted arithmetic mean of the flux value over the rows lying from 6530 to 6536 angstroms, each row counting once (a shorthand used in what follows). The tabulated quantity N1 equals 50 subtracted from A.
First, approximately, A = 15.7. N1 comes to -34.3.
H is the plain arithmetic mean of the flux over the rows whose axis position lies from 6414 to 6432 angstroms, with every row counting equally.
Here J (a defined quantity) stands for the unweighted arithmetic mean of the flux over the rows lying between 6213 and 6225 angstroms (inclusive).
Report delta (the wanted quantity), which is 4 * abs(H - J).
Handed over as 5.5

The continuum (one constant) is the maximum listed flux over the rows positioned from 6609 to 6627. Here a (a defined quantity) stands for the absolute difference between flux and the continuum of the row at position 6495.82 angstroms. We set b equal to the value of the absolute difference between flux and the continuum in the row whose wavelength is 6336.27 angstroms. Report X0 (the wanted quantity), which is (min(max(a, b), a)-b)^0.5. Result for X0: 0.9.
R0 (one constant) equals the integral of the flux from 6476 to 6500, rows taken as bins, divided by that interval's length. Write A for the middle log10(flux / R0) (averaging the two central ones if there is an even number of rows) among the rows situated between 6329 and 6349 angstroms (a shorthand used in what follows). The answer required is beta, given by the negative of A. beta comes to -0.042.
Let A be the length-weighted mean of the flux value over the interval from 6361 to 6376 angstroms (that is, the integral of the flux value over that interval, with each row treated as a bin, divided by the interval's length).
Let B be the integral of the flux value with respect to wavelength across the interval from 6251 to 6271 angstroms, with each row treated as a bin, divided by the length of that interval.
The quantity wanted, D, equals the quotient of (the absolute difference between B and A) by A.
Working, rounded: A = 15.9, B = 16.5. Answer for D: 0.041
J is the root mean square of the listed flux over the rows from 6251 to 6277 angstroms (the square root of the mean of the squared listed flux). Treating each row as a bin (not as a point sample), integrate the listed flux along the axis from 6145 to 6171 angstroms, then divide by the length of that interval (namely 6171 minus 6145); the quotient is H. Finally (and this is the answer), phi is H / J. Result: 0.90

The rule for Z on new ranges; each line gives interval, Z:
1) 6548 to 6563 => 6549.89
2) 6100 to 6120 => 6101.46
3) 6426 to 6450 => 6427.38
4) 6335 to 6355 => 6336.27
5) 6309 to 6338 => 6310.07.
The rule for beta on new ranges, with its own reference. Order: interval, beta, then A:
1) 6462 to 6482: 0.004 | -0.004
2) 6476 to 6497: 0.012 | -0.012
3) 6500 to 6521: -0.007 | 0.007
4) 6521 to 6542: -0.019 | 0.019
